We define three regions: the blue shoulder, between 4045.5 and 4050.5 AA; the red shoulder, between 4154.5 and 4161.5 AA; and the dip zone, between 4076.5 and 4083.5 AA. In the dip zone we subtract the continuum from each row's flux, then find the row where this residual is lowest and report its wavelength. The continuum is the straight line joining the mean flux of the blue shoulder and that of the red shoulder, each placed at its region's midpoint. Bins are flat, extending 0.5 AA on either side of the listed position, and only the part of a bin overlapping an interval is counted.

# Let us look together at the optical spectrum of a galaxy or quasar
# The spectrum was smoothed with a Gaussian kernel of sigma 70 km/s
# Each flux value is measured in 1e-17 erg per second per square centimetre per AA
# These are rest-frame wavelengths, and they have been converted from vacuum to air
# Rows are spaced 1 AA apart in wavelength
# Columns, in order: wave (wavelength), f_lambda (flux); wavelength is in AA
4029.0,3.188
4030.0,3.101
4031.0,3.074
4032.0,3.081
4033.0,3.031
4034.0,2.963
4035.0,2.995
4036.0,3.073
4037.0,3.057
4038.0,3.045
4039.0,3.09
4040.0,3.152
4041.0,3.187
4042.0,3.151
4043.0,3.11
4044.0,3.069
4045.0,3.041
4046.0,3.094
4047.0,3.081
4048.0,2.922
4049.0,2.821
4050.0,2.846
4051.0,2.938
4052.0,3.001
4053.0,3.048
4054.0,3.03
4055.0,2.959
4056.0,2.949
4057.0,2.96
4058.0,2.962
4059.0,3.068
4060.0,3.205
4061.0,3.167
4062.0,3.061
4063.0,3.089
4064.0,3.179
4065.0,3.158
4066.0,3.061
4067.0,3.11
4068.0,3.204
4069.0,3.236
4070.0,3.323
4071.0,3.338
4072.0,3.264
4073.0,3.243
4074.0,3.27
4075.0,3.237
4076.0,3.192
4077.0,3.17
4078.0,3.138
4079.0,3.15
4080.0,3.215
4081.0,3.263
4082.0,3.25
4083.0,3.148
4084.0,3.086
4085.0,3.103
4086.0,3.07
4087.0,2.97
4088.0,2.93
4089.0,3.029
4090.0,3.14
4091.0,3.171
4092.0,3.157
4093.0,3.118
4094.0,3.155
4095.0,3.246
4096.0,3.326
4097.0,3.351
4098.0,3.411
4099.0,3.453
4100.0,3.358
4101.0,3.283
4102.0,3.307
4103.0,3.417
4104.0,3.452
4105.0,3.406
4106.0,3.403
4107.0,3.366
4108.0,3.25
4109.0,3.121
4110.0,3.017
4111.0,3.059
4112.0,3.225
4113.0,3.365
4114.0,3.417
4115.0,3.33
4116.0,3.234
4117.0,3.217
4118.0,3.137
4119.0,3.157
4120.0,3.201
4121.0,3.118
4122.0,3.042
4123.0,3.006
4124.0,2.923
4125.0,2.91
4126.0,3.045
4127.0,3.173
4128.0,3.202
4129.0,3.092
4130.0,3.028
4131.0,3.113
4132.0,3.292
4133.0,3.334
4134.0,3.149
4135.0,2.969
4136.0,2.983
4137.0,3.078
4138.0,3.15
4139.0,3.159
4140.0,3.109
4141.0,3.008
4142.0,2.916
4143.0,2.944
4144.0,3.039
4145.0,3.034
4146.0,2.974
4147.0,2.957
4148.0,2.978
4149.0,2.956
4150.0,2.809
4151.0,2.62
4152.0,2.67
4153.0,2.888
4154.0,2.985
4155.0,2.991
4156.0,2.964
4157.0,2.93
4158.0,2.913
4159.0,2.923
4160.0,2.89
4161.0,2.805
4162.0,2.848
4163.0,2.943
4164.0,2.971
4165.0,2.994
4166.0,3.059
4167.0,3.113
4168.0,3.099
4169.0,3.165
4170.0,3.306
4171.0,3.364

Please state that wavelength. 4078.0 AA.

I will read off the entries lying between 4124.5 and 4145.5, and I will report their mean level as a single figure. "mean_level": 3.08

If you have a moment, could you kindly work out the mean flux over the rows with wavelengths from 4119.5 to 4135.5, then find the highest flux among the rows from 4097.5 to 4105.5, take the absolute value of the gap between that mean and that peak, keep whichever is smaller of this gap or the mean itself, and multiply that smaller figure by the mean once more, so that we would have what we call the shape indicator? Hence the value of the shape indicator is 1.1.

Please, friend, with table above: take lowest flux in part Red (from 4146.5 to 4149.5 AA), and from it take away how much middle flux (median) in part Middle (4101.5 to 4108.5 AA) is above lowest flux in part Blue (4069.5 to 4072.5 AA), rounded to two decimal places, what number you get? 2.82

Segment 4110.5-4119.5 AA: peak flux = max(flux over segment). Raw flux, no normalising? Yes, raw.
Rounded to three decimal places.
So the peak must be 3.417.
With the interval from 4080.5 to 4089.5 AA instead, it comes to 3.263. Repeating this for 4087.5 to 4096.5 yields 3.326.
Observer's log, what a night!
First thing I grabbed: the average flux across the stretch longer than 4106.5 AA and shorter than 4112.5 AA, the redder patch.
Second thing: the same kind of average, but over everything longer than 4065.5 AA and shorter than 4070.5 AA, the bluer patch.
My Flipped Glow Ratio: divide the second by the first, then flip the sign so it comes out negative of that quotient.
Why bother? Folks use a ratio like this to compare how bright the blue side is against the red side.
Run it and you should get -1.00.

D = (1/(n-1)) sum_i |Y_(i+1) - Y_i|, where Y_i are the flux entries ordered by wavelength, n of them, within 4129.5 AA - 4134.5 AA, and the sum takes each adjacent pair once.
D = 0.123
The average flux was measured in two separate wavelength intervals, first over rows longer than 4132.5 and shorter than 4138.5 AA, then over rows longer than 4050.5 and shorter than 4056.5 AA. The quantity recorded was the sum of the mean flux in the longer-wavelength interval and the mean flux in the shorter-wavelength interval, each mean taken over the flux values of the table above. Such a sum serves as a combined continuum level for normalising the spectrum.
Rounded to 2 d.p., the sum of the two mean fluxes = 6.10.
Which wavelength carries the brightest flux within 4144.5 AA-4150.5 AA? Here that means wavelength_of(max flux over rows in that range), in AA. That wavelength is 4145.0 AA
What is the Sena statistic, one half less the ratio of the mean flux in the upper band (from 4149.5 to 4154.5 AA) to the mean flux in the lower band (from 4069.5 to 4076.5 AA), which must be -0.36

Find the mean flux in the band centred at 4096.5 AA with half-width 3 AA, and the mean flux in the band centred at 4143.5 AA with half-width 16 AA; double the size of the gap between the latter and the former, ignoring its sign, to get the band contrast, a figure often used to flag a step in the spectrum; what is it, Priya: 0.64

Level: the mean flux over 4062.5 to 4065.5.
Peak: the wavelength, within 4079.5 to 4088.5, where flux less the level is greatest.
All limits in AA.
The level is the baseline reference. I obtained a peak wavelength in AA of 4081.0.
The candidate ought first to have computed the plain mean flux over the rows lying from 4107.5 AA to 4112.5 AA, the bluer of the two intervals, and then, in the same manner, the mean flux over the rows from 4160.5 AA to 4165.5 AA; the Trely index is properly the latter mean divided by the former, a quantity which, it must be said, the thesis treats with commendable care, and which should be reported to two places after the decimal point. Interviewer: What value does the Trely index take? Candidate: 0.93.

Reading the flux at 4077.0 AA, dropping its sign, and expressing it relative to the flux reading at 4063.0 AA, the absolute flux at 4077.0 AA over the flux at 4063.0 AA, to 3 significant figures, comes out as 1.03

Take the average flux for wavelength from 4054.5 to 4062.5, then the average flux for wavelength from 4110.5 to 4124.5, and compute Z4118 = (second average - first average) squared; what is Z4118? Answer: 0.017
